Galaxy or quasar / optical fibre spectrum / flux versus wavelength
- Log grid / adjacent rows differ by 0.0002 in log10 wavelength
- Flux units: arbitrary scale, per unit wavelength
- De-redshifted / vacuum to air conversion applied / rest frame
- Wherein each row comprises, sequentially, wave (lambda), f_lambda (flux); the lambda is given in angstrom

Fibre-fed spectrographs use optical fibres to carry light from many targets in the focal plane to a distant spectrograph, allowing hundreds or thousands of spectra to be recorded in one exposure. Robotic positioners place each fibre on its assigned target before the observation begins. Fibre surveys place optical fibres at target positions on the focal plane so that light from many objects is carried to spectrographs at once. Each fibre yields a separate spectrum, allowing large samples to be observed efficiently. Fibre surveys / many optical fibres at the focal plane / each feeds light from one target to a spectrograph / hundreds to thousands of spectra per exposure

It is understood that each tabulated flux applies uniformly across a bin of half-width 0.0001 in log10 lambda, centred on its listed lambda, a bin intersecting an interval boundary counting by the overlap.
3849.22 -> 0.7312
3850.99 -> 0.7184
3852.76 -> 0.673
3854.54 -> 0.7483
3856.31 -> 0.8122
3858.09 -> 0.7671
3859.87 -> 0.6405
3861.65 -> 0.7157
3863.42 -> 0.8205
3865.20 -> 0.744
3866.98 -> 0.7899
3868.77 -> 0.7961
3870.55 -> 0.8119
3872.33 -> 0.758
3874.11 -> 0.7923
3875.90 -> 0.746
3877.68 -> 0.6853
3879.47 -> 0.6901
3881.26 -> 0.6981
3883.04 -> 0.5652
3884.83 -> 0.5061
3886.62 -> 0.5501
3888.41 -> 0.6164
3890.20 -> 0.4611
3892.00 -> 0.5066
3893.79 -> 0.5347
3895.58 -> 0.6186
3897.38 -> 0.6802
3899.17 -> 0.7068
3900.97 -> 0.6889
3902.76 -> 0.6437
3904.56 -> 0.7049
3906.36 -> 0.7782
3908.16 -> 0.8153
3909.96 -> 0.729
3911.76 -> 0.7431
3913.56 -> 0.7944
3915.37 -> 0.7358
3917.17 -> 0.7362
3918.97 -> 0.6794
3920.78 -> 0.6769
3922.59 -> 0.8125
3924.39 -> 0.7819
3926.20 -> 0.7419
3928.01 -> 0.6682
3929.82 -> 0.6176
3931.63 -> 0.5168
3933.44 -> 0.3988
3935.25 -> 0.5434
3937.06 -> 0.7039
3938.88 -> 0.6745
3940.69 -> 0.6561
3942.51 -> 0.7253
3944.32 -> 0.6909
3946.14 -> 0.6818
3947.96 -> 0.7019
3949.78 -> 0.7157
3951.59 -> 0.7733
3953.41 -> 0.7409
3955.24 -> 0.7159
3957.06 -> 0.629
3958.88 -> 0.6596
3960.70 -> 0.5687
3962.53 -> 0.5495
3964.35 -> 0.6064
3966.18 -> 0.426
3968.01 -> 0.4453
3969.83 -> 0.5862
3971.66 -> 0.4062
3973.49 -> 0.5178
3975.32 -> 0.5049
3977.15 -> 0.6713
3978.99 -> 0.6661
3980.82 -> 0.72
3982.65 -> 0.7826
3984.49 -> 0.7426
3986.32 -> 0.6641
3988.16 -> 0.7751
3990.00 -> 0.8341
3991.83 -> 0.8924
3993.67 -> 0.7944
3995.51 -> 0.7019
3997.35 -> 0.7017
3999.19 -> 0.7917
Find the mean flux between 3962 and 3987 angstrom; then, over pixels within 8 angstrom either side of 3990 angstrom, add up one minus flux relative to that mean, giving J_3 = -2.6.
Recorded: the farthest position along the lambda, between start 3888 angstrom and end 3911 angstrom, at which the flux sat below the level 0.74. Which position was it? 3909.96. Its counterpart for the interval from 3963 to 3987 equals 3986.32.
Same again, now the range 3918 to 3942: 3940.69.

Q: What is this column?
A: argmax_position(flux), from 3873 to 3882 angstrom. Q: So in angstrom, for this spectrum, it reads 3874.11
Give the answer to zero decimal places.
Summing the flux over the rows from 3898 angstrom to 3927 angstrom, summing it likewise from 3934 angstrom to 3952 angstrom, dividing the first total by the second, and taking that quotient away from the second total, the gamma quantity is 5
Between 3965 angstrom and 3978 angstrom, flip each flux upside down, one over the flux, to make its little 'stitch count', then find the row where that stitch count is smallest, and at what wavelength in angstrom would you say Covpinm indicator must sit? 3977.15 angstrom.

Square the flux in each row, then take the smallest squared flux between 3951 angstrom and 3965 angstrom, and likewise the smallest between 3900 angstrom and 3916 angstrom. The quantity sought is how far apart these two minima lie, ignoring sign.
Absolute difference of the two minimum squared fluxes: 0.11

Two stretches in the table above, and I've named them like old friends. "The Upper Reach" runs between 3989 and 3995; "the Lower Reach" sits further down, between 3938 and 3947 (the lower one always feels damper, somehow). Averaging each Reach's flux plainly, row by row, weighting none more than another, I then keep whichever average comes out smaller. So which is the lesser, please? 0.69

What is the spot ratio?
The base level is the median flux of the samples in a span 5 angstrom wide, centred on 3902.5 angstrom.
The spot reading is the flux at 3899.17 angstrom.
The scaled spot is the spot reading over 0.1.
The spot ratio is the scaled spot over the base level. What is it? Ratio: 10.3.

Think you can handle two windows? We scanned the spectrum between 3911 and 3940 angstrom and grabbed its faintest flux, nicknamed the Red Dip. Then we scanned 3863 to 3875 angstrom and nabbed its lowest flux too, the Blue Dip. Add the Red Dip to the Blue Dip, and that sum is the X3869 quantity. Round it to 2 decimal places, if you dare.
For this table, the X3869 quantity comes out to 1.14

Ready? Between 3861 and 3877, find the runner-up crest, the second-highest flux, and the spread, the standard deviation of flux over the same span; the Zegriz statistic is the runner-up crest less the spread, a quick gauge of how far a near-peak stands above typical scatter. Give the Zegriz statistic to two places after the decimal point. 0.78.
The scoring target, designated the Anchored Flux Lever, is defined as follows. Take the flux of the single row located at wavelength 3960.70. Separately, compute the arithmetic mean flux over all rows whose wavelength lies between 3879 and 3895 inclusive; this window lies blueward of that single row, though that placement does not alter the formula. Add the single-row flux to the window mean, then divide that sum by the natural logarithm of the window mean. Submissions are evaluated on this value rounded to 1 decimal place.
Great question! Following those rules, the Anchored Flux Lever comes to -2.0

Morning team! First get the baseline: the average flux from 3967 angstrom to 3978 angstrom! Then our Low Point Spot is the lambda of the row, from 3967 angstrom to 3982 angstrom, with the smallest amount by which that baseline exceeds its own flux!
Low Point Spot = 3980.82 angstrom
